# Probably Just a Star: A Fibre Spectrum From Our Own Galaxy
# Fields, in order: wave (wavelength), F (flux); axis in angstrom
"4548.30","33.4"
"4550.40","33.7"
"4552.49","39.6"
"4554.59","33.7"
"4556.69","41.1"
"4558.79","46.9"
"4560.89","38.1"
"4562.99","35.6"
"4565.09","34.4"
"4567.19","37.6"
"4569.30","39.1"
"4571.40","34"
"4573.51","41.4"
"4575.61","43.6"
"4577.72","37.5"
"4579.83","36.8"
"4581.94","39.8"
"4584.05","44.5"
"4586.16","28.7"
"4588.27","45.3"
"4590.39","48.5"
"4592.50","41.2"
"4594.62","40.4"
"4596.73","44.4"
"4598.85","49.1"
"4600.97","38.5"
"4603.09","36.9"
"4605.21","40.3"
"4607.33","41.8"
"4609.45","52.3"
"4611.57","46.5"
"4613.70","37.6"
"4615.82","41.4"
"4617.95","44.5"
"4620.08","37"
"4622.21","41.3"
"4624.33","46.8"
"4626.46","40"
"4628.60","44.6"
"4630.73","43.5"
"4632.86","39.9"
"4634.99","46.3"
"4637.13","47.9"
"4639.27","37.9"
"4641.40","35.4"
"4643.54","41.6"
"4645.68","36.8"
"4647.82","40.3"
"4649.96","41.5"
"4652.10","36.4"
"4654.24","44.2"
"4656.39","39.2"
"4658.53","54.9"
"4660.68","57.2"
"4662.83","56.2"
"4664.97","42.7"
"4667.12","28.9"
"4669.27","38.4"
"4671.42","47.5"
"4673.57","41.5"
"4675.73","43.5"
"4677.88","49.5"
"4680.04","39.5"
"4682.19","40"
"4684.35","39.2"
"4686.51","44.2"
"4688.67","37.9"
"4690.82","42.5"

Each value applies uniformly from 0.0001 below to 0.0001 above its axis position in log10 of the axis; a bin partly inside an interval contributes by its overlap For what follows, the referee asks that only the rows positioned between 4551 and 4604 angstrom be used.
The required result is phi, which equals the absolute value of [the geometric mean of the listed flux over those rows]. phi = 39.6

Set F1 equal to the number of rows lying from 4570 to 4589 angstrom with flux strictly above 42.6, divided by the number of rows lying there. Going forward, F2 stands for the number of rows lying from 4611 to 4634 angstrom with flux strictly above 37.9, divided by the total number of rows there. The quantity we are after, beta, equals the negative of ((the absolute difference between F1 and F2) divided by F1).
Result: -1.5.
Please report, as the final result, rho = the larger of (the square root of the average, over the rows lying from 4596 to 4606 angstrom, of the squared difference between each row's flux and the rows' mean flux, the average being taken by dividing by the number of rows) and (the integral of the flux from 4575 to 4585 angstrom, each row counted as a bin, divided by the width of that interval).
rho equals 40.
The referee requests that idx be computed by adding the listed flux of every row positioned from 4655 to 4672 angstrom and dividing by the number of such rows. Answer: 46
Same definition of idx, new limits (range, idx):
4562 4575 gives 37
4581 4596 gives 41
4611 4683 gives 43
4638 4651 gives 39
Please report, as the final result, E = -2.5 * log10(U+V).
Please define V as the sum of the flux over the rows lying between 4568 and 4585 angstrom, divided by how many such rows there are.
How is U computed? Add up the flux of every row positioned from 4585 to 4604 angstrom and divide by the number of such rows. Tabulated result -4.77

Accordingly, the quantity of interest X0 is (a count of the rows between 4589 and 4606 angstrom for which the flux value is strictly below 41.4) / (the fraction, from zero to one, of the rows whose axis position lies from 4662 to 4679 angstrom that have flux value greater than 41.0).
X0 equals 7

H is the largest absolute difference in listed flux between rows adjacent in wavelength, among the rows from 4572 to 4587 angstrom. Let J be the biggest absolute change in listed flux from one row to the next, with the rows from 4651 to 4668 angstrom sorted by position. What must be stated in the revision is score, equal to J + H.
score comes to 31.5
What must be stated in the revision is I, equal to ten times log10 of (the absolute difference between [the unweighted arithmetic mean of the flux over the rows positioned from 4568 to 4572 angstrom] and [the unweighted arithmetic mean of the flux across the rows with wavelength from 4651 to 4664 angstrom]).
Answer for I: 11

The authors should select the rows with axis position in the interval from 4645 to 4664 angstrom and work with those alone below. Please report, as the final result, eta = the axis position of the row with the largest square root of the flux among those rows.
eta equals 4660.68 angstrom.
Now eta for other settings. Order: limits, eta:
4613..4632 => 4624.33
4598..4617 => 4609.45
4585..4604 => 4598.85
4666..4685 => 4677.88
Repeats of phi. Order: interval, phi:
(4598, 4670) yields 42.2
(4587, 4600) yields 44.7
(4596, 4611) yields 43.0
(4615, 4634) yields 42.0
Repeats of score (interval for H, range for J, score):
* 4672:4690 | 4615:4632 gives 17.5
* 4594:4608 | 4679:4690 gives 16.9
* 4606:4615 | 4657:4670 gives 24.3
